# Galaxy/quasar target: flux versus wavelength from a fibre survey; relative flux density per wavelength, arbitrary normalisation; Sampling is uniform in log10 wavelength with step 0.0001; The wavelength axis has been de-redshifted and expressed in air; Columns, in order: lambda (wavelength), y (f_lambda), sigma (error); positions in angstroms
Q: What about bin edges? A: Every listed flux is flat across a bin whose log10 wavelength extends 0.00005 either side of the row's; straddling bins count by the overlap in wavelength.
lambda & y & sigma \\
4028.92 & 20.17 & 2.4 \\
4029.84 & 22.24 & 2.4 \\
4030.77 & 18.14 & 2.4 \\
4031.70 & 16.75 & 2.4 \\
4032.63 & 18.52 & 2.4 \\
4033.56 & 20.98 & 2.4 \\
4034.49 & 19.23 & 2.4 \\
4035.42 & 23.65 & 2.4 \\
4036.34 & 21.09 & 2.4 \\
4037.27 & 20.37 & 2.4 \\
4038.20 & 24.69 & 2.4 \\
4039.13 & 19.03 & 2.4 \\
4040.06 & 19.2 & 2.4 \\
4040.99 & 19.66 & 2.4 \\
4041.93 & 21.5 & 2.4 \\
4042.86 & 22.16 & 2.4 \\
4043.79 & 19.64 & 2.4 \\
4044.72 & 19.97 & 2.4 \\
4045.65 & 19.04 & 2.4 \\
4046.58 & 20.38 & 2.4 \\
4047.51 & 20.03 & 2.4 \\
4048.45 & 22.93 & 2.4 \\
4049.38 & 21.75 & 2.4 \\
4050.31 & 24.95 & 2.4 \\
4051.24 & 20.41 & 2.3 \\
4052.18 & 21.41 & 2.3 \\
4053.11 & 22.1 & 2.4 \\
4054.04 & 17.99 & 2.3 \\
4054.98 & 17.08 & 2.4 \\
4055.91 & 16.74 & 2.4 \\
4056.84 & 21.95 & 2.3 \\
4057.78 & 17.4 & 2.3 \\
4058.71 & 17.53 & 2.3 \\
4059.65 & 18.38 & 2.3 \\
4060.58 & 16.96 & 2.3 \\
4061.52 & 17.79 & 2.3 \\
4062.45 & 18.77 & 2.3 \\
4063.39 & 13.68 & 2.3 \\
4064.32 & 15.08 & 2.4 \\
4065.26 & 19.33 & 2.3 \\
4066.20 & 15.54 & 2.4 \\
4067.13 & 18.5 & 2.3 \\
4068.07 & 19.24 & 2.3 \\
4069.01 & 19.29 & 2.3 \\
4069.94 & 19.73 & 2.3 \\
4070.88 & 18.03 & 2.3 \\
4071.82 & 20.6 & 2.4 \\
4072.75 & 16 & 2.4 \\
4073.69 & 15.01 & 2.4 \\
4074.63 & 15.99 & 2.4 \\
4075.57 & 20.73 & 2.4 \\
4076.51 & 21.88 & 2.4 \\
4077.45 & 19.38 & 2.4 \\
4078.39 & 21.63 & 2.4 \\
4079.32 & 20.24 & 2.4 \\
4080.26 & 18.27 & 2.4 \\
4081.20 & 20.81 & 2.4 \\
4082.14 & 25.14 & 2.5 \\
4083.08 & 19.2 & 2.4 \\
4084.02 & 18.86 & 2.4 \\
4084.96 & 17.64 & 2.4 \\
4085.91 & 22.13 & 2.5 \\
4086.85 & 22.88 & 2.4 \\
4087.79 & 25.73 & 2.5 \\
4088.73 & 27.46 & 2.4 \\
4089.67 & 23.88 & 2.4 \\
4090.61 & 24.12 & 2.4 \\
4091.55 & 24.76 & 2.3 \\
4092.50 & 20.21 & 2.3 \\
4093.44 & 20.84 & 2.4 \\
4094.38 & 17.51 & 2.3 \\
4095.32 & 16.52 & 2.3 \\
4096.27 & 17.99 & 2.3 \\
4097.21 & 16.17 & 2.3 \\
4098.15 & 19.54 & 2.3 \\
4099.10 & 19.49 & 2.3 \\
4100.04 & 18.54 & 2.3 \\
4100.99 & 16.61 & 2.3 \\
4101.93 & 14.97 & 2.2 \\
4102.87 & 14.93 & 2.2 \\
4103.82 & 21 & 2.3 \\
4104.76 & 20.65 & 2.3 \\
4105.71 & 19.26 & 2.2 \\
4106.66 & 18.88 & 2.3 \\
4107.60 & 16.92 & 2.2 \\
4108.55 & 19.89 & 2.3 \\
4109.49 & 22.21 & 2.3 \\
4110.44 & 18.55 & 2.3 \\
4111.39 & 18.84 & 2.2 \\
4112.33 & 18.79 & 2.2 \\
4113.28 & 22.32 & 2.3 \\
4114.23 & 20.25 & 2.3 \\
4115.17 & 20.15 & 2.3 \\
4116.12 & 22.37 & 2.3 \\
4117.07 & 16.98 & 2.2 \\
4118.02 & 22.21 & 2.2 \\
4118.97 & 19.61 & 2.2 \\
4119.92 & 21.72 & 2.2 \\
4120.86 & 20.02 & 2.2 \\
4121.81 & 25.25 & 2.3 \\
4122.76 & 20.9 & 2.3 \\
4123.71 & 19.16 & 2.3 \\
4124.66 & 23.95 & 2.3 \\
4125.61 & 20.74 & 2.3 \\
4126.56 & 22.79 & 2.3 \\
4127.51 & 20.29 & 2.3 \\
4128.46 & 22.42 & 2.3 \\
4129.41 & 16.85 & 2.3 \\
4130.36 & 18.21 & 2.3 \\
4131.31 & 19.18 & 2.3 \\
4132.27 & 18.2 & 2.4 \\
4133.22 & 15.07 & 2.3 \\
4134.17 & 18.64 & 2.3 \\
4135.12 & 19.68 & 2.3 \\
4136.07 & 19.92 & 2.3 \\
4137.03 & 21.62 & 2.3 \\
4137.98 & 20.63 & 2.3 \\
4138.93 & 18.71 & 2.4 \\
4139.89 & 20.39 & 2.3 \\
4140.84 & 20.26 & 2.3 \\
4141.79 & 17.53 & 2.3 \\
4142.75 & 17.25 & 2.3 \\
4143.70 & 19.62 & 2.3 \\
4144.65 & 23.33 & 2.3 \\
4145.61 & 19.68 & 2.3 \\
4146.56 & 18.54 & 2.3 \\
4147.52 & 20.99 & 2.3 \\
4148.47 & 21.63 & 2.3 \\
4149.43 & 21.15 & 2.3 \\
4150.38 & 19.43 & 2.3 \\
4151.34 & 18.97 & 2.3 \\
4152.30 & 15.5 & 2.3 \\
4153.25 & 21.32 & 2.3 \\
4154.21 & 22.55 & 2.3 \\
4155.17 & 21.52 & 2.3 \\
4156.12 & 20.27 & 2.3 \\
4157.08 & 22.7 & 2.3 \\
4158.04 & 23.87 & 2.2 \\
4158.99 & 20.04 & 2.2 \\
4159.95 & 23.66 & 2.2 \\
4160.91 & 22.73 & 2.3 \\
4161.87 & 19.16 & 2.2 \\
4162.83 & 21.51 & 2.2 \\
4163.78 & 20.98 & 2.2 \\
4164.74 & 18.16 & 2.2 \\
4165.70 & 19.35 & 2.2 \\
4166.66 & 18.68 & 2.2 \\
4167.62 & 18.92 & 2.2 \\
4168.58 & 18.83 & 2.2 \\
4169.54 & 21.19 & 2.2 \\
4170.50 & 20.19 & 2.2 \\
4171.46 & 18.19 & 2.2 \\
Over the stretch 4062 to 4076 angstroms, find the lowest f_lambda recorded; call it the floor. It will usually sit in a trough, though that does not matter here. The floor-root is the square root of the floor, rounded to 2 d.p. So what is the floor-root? 3.70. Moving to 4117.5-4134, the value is 3.88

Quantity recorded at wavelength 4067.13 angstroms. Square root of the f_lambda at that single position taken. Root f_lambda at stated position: 4.30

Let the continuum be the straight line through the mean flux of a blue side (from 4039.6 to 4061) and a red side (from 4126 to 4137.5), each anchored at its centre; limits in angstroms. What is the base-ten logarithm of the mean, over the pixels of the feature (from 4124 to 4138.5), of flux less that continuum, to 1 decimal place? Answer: -0.3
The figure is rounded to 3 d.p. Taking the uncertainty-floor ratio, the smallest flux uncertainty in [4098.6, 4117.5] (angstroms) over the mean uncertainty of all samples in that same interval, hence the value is 0.971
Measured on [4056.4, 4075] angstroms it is 0.987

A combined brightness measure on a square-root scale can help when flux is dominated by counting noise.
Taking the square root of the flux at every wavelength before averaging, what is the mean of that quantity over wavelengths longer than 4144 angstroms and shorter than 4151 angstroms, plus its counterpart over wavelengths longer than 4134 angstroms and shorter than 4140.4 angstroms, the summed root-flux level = 9.0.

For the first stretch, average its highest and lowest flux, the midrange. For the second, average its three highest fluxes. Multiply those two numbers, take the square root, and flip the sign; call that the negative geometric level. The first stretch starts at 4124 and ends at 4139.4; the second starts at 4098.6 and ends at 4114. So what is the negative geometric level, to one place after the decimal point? -20.6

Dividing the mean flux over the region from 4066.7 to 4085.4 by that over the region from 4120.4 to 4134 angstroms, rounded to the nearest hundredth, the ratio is 0.96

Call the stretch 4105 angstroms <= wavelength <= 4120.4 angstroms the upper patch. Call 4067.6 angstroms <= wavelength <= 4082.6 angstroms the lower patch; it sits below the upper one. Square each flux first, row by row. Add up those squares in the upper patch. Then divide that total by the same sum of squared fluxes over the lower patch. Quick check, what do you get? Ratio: 1.04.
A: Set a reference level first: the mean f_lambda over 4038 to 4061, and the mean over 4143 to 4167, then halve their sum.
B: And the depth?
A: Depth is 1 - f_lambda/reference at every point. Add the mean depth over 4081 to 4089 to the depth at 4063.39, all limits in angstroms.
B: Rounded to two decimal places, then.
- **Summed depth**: 0.24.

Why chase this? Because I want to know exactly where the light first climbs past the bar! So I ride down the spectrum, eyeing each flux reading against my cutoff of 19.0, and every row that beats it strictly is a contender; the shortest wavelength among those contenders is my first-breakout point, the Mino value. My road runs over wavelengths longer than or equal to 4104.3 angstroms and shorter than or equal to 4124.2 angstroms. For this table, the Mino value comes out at 4104.76 angstroms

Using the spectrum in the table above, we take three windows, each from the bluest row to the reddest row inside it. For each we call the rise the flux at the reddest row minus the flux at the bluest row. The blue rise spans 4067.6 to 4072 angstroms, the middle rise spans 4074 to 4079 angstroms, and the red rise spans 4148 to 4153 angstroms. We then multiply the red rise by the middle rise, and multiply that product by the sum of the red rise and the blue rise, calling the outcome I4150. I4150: 165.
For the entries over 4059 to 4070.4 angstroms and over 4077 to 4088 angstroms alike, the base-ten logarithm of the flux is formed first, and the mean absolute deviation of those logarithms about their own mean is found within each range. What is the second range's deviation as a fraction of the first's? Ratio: 1.04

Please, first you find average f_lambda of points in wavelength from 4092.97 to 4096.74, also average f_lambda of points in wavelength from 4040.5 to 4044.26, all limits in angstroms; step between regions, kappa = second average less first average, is 2.5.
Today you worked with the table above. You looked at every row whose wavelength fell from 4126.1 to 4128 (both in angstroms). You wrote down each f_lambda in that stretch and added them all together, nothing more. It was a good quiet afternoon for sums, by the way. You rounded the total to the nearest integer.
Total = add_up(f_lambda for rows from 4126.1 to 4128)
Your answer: 43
